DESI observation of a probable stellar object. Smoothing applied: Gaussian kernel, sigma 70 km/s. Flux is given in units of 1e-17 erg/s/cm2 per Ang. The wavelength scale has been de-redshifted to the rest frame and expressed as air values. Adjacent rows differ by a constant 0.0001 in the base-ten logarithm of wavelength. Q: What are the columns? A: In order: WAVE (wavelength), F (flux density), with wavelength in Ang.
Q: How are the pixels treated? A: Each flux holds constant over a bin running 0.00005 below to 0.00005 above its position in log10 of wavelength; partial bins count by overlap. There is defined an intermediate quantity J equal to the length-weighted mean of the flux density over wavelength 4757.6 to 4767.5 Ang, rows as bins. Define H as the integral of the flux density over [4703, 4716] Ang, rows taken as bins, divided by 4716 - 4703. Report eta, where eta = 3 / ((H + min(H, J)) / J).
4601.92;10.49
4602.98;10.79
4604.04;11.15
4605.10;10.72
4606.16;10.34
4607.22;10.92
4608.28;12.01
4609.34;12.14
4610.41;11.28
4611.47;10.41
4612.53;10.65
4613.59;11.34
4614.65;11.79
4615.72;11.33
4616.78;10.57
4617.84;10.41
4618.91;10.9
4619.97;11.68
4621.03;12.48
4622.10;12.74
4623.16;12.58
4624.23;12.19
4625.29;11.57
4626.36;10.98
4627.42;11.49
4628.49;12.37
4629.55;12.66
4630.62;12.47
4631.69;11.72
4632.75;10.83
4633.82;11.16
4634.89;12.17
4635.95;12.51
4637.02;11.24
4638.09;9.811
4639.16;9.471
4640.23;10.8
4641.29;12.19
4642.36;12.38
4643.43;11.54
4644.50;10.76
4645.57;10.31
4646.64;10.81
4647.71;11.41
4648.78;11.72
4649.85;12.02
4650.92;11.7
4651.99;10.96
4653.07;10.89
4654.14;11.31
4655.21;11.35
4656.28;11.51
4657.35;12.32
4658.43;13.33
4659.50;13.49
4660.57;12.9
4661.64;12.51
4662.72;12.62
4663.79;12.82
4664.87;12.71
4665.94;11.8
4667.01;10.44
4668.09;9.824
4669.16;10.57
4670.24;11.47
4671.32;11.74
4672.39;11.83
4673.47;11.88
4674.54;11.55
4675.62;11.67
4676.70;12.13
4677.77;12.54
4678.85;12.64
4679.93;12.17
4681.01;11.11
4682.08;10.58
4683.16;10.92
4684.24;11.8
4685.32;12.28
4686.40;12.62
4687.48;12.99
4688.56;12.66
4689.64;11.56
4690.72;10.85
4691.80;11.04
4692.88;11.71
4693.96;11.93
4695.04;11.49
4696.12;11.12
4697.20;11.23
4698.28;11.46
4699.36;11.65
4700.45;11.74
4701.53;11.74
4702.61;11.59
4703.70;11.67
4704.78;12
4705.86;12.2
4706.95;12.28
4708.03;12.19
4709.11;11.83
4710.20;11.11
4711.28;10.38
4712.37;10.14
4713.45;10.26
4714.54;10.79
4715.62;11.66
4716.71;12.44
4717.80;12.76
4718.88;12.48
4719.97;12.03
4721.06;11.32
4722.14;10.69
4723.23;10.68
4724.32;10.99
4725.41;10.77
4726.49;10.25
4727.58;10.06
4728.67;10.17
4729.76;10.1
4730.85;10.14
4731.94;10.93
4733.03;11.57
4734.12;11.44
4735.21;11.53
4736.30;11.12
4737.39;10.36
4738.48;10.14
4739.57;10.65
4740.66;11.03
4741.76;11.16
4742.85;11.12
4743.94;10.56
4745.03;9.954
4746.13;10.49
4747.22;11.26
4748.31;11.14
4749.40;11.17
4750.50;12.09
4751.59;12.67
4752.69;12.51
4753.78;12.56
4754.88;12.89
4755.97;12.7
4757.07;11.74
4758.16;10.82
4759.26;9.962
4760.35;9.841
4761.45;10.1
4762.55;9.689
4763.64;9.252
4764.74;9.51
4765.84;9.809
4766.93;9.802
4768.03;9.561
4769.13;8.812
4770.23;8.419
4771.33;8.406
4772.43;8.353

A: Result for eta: 1.39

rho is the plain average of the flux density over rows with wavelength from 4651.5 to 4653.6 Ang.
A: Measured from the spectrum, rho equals 10.9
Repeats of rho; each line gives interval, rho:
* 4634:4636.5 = 12.3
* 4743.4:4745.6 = 10.3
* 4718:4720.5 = 12.3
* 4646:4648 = 11.1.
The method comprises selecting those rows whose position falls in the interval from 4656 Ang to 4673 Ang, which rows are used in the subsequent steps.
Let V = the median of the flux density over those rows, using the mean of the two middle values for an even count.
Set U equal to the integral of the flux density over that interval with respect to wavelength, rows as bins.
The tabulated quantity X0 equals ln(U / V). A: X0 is 2.8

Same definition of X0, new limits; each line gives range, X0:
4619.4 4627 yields 2.0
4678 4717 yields 3.7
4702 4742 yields 3.7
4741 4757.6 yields 2.8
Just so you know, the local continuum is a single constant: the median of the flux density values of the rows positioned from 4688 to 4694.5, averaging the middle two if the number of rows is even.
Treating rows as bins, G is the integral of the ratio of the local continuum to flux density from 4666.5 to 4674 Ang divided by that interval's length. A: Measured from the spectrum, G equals 1.05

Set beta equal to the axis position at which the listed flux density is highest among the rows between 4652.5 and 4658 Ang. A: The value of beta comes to 4657.35 Ang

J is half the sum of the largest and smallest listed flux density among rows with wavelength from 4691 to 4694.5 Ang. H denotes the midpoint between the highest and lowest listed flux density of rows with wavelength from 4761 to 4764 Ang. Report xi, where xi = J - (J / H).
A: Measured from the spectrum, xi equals 10.3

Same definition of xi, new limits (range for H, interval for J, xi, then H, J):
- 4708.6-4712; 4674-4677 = 10.8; 11.1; 11.8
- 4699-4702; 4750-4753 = 11.3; 11.7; 12.4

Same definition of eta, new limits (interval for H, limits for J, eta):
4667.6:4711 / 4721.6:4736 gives 1.44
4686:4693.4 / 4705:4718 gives 1.47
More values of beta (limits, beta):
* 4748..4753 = 4751.59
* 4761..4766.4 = 4761.45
